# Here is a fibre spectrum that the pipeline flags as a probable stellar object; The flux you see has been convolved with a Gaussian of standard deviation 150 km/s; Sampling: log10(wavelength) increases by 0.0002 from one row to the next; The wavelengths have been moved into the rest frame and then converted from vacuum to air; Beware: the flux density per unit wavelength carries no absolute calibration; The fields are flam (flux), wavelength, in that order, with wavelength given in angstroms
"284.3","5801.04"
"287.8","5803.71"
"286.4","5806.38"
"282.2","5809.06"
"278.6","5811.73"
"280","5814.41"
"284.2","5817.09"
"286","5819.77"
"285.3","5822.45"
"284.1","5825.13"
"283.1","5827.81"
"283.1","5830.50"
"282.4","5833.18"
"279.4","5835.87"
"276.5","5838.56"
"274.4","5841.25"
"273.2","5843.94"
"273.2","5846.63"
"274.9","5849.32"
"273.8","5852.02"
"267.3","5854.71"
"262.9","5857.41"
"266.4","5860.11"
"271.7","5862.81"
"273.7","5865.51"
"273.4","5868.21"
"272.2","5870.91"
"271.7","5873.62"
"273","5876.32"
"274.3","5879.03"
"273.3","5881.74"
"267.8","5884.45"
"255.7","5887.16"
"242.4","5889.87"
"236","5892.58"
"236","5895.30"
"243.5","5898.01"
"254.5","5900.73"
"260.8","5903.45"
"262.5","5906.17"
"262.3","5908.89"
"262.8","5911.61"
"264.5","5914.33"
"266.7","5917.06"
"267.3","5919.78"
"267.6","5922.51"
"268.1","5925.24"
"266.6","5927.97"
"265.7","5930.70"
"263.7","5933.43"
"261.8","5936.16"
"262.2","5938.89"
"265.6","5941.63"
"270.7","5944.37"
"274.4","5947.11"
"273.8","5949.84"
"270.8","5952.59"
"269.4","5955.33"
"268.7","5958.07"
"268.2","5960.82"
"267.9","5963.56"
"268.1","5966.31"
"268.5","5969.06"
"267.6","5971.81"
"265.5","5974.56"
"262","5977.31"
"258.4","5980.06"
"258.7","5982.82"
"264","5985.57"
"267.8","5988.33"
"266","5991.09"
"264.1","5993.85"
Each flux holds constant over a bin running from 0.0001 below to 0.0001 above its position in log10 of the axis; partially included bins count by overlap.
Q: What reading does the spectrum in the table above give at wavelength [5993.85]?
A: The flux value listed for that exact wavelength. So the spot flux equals 264.1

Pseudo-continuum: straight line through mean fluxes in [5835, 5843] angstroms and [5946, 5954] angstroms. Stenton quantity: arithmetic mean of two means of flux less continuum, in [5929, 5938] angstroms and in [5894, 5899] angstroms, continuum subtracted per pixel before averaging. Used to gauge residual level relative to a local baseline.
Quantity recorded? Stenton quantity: -22.4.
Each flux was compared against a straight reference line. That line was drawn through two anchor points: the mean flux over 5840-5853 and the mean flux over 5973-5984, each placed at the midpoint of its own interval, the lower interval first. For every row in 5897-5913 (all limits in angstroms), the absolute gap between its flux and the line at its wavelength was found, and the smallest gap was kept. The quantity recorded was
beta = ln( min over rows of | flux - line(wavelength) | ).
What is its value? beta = 1.6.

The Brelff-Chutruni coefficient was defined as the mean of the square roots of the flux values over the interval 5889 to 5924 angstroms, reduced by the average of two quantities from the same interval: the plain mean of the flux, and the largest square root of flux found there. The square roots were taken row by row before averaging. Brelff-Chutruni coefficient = -120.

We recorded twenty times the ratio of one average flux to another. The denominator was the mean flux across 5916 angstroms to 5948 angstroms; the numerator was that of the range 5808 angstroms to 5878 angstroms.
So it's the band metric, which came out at 20.7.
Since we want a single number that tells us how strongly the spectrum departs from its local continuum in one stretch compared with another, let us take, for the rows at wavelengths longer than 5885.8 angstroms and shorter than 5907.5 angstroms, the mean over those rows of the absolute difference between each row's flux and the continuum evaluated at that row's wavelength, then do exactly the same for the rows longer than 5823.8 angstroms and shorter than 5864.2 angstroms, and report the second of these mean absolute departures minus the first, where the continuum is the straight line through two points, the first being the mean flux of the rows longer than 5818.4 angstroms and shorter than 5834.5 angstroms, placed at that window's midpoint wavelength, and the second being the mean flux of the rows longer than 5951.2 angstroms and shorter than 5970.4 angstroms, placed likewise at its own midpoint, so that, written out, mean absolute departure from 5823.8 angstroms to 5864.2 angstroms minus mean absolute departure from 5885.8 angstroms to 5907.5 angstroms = -20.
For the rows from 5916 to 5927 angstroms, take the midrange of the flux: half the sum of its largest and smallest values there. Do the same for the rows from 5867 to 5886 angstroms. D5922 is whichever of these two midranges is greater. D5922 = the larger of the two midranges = 271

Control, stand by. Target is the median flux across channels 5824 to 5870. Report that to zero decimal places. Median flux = 274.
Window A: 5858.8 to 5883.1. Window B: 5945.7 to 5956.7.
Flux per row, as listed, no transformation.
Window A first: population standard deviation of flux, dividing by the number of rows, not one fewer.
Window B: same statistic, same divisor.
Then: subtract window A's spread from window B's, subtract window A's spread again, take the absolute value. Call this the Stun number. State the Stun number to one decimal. 2.4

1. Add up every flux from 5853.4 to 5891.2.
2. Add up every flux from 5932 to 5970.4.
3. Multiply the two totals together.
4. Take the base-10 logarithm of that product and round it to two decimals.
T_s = 7.15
